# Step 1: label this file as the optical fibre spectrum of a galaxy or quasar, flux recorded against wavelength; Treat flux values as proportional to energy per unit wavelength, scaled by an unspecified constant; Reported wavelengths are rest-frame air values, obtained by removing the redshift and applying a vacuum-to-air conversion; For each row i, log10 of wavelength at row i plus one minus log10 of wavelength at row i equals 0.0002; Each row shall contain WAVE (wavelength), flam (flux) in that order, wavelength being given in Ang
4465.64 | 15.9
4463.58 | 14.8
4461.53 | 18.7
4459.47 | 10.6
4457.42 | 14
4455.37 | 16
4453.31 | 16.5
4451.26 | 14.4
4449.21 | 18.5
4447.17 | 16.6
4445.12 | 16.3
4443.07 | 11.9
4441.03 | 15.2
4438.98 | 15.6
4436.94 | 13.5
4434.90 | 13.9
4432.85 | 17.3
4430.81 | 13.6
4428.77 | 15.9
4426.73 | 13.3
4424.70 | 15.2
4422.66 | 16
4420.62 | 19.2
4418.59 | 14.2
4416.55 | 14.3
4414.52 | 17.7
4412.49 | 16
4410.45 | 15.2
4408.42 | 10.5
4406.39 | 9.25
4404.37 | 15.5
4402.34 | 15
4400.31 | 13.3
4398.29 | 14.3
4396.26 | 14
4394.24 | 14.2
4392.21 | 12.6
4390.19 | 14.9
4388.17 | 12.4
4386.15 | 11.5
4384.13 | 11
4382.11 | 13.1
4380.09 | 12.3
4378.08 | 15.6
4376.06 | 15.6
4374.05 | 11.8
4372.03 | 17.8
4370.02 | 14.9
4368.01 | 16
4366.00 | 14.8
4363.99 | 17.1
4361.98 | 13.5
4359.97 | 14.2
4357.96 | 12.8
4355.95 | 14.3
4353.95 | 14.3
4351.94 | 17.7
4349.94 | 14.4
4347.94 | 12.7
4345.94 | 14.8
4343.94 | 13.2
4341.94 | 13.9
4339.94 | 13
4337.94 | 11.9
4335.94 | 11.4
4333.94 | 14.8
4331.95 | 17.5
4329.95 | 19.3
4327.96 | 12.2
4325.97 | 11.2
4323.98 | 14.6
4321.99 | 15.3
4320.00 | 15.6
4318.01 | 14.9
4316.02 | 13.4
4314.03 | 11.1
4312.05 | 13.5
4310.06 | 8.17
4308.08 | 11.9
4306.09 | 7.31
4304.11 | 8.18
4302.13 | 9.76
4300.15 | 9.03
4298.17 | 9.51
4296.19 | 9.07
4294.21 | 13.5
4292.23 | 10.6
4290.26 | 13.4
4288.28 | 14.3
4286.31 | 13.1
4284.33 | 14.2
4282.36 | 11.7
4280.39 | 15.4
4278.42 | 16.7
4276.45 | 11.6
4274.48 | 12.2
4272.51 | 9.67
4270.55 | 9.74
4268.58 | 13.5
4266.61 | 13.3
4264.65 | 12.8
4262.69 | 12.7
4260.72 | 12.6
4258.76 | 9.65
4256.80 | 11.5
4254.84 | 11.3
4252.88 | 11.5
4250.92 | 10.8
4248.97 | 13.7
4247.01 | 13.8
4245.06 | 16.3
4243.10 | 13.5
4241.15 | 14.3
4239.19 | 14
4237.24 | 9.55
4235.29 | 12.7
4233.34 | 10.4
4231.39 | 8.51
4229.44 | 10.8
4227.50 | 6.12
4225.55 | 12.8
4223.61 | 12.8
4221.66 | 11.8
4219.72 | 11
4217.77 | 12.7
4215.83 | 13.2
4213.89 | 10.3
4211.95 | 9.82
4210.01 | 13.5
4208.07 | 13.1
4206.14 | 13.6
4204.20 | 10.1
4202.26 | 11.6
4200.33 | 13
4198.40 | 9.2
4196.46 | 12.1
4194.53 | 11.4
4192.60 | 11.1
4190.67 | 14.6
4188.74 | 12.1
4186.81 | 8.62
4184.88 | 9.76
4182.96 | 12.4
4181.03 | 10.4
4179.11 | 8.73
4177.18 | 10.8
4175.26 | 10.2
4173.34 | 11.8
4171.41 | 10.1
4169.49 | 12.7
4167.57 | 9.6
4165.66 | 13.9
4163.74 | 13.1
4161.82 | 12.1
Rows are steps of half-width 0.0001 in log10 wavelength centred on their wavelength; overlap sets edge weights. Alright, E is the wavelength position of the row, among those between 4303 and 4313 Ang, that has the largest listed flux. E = 4312.05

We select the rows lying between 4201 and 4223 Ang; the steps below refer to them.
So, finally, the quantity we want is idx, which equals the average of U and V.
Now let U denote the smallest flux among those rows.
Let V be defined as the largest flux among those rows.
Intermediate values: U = 9.82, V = 13.6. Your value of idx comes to 11.7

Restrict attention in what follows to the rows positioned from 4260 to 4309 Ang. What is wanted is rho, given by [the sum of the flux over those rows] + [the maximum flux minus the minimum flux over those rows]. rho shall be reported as 305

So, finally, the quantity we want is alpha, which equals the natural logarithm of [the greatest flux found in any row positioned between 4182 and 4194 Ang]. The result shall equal 2.68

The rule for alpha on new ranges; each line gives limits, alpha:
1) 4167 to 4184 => 2.54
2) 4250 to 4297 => 2.82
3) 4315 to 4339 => 2.96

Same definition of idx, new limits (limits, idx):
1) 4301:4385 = 13.3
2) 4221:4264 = 11.2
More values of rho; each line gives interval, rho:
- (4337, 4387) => 359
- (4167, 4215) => 287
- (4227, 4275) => 305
